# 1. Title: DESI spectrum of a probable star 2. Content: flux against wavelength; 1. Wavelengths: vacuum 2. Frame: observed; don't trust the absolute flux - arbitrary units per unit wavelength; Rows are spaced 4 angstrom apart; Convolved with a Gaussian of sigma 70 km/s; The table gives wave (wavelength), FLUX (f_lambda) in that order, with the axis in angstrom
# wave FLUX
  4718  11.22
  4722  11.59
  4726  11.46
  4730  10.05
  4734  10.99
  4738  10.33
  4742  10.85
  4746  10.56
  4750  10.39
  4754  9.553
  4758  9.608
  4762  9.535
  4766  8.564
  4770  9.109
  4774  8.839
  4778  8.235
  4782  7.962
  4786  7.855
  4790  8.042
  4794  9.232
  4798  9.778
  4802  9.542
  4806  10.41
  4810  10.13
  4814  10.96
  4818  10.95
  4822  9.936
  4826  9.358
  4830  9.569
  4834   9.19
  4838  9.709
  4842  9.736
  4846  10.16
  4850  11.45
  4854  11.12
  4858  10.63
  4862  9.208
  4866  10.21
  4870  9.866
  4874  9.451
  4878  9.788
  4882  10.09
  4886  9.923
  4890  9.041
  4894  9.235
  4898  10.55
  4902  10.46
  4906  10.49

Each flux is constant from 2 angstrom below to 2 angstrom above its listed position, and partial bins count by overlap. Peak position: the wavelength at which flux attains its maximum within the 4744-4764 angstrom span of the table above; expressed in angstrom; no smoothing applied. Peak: 4746 angstrom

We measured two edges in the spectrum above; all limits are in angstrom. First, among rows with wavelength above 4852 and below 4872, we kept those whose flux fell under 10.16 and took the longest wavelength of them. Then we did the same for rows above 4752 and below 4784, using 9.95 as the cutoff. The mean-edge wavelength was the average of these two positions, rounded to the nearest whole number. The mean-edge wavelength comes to 4826 angstrom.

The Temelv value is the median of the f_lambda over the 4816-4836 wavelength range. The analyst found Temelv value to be 9.6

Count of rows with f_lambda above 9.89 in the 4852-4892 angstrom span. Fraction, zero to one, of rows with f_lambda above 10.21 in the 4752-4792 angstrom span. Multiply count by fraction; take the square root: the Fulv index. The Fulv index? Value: 0.0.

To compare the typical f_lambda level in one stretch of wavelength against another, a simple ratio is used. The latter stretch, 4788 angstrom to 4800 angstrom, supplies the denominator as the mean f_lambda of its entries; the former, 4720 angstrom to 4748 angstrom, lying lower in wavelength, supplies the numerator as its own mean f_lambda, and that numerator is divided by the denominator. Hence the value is 1.20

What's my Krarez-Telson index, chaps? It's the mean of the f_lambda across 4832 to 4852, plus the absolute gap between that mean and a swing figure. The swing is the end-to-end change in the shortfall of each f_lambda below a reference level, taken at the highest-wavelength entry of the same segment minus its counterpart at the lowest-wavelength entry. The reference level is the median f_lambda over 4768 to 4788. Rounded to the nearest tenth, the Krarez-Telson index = 22.4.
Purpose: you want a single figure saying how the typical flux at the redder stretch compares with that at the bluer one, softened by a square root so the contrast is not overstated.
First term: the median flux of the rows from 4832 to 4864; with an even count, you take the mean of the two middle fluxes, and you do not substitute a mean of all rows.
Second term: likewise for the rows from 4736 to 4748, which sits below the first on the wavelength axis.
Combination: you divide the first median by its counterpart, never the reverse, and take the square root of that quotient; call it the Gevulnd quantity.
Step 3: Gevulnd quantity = 0.97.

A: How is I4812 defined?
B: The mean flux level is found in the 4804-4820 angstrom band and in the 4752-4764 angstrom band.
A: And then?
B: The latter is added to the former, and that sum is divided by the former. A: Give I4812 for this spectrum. 1.90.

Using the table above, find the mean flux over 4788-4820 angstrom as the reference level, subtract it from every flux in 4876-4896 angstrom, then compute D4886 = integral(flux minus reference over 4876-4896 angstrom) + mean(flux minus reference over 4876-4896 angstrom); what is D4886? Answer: -6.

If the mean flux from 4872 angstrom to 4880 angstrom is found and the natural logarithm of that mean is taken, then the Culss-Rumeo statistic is 2.26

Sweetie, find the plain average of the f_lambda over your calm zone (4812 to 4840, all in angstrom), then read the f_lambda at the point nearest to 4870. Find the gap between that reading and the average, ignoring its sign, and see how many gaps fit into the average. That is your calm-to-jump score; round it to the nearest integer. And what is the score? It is 114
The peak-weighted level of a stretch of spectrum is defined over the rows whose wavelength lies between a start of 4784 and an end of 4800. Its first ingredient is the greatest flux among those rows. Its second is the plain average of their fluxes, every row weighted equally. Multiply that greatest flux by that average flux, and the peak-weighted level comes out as 85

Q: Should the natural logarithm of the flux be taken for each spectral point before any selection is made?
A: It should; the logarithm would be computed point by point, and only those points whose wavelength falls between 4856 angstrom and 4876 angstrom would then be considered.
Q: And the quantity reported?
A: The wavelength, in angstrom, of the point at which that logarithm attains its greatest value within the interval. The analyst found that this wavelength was 4858 angstrom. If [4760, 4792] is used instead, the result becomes 4762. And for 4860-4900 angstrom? 4898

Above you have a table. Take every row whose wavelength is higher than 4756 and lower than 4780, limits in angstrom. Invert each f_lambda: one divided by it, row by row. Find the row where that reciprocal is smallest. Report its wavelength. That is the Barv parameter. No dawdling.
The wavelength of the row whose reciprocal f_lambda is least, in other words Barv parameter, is 4758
